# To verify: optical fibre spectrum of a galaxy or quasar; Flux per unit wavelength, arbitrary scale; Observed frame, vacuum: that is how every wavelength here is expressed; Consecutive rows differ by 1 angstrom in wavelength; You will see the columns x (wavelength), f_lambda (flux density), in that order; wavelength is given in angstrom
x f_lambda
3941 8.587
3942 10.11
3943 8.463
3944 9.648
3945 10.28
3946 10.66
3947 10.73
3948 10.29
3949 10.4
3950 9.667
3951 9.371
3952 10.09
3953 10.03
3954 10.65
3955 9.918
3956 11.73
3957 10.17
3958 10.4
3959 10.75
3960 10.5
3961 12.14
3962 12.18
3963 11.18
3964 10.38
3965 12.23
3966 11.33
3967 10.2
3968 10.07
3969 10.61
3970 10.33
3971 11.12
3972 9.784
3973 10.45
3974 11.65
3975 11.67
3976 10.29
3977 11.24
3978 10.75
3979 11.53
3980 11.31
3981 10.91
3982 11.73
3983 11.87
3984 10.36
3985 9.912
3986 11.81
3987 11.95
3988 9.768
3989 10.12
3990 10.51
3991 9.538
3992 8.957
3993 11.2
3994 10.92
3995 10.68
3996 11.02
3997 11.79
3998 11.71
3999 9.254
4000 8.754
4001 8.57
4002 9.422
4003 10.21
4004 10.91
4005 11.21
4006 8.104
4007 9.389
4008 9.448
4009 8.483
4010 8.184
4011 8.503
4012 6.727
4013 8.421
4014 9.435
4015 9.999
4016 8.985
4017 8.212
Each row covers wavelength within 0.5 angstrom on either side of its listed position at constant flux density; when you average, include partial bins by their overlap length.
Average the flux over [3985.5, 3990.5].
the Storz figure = 10.83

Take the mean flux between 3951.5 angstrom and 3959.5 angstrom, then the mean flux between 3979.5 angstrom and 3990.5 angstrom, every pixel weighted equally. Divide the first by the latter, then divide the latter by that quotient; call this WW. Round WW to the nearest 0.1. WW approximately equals 11.4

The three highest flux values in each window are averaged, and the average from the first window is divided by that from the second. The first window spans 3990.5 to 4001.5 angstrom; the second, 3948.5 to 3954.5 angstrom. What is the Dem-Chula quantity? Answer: 1.11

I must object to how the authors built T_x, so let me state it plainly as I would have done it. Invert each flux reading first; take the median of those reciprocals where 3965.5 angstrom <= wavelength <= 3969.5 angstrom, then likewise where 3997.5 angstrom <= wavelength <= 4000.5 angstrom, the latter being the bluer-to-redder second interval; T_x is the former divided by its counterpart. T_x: 0.89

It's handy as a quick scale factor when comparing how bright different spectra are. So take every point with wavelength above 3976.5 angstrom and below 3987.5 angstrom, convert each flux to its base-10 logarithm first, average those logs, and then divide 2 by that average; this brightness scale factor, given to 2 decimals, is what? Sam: 1.91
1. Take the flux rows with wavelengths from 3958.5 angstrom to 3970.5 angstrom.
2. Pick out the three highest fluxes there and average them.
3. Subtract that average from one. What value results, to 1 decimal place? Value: -11.2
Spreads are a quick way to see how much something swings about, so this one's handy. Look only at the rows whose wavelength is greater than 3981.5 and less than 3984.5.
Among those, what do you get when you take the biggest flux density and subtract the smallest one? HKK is 1.51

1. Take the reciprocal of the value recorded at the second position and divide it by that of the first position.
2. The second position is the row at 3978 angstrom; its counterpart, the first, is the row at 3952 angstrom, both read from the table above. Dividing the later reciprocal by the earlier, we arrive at 0.94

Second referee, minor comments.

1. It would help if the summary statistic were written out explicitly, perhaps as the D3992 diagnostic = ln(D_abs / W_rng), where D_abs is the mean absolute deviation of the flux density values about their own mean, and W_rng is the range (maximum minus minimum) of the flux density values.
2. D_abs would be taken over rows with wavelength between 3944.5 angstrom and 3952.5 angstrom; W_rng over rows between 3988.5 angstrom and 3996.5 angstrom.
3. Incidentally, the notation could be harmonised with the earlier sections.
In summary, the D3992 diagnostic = -1.84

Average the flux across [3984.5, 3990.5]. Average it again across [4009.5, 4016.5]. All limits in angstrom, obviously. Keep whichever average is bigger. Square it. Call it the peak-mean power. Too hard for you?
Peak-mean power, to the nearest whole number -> 114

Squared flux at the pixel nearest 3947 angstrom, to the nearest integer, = 115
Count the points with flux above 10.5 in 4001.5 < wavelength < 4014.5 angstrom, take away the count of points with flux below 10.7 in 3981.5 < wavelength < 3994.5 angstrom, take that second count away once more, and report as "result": -12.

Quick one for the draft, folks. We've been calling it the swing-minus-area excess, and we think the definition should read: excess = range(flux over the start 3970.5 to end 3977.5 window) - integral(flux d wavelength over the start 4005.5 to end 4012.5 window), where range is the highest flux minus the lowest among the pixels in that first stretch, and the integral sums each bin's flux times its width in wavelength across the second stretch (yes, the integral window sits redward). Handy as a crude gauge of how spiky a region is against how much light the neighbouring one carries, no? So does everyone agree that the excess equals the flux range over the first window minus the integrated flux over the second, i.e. -57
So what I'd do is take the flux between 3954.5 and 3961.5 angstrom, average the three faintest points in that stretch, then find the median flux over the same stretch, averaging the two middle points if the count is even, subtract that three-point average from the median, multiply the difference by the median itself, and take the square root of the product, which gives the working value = 1.9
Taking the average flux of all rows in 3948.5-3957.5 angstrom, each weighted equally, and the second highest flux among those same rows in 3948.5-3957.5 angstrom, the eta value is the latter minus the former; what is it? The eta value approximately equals 0.42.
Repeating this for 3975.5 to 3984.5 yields 0.62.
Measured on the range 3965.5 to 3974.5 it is 0.71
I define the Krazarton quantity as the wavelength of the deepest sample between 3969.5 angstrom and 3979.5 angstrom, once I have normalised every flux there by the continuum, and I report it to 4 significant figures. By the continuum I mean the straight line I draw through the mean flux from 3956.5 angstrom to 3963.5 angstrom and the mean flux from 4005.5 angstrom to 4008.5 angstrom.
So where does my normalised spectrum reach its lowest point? 3972 angstrom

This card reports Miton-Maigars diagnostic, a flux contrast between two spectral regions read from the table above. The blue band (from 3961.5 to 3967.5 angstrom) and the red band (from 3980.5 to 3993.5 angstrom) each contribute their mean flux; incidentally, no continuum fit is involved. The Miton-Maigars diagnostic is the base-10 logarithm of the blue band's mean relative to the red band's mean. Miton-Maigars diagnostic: 0.023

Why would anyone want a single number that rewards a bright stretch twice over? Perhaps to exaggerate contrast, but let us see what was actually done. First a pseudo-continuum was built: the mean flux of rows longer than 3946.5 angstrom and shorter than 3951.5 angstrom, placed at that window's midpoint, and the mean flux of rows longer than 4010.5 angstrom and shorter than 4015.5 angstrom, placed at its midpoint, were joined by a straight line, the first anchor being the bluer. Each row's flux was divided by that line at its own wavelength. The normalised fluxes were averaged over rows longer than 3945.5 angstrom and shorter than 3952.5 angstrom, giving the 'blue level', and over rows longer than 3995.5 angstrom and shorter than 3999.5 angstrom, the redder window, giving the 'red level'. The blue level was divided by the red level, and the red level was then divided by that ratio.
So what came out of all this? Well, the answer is 1.47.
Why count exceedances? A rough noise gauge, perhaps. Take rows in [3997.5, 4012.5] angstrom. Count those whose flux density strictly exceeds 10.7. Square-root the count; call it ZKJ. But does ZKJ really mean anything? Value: 1.7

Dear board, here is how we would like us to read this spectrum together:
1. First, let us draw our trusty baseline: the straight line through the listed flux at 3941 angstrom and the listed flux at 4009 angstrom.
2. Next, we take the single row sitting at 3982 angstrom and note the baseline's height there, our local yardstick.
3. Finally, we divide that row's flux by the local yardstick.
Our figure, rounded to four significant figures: 1.376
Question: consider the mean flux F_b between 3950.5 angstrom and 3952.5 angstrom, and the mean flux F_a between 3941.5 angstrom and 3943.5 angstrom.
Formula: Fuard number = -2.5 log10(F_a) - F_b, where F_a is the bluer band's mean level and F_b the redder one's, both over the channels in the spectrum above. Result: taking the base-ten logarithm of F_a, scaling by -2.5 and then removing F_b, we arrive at -12.2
